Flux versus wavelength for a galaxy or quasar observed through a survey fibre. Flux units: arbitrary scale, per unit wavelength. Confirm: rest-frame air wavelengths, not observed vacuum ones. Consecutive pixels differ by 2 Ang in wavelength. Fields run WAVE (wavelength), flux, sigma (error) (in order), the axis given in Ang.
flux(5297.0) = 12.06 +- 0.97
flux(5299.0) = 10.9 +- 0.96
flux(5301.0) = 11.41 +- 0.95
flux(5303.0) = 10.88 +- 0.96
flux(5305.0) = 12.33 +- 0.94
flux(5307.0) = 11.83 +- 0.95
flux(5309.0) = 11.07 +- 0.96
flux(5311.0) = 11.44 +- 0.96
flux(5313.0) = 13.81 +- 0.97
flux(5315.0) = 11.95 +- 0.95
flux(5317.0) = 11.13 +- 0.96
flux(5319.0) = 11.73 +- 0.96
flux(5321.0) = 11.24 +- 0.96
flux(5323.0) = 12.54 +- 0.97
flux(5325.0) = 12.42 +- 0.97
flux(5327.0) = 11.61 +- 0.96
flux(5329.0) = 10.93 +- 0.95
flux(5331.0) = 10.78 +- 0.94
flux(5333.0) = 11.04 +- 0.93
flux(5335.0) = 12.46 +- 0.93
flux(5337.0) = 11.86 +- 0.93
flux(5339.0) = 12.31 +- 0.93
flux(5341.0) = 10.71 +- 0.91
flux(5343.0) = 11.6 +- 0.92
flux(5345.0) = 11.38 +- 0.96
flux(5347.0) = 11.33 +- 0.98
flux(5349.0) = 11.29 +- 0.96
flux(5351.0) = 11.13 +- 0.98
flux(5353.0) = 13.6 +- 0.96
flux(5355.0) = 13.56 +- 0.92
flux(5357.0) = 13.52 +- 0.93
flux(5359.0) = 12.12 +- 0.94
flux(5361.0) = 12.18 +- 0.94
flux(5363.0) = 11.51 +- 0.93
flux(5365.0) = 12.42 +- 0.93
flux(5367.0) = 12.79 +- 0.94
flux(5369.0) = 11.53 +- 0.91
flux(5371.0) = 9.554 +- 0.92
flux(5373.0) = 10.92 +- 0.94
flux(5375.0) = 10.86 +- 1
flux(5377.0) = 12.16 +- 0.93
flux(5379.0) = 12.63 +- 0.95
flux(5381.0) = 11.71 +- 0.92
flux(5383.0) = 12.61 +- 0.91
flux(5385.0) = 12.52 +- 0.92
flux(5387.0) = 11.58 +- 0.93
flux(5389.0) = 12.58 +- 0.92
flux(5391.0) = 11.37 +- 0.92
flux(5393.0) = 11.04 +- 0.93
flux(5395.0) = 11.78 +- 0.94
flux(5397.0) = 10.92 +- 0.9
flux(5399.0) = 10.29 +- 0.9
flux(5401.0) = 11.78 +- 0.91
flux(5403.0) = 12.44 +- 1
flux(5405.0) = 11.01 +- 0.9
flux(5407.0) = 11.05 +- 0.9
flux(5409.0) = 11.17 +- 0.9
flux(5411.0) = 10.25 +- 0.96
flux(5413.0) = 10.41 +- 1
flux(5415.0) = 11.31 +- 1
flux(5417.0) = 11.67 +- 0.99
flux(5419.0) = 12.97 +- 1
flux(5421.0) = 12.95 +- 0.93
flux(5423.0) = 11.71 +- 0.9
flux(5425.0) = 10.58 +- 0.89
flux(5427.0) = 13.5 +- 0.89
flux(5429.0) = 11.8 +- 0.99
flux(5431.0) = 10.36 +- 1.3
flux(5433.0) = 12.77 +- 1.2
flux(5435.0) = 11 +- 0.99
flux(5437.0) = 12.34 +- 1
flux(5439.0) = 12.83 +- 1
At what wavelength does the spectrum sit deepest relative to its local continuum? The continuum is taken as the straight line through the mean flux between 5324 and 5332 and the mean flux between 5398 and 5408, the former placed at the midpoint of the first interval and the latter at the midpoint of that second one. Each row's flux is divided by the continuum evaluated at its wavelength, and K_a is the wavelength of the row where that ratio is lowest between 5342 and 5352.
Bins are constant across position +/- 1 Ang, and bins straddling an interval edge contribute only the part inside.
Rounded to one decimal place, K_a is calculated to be 5351.0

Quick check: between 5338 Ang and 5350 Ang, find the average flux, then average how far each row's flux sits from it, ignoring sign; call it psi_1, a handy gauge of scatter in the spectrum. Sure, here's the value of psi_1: 0.35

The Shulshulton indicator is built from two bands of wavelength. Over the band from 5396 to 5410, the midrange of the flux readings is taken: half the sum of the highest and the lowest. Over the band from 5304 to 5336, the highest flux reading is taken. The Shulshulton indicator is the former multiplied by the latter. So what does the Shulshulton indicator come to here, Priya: 157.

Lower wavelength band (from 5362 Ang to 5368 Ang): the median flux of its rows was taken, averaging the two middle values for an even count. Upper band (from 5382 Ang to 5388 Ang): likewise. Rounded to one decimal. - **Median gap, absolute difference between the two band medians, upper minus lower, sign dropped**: 0.1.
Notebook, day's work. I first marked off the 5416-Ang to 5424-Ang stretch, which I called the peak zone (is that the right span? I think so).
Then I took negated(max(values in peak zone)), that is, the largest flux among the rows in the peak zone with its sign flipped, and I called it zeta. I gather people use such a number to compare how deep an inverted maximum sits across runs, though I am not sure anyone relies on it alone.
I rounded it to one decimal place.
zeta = -13.0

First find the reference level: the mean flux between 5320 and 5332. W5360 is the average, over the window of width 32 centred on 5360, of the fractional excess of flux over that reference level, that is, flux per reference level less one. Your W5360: 0.02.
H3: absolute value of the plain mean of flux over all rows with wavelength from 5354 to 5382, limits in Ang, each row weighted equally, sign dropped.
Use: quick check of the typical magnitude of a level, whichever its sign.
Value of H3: 12.0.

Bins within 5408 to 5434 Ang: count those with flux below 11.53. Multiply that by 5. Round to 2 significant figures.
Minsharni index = 30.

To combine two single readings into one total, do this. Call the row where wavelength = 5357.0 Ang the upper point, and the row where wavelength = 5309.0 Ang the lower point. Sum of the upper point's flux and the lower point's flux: 24.6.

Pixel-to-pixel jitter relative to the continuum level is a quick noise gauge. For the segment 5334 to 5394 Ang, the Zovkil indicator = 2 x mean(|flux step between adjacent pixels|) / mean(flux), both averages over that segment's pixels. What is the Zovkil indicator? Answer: 0.126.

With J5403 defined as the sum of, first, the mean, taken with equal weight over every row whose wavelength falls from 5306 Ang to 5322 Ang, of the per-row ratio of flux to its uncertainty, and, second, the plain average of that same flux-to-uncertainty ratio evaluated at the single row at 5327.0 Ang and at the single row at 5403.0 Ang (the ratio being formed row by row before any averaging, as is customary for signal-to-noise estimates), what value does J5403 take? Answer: 24.5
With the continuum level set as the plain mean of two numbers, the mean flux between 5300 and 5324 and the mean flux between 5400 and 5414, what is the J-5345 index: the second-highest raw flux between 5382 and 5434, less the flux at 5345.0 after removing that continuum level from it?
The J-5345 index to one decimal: 13.1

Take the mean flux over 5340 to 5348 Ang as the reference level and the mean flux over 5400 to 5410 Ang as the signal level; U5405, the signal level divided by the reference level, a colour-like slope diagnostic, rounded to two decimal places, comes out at 1.02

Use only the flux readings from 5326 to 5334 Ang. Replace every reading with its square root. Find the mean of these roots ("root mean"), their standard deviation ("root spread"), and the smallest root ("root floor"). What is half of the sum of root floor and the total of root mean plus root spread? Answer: 3.33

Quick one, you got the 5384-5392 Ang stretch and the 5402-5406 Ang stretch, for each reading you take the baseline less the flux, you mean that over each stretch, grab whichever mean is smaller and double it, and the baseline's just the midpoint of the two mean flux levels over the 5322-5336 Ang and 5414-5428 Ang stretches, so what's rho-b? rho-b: -0.2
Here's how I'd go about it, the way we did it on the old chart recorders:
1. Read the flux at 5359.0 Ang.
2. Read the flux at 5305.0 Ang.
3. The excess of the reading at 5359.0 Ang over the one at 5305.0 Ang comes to -0.2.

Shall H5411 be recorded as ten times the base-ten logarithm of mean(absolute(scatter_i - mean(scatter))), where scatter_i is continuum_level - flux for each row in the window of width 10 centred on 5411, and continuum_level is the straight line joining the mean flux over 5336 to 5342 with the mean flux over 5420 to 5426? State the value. -3.9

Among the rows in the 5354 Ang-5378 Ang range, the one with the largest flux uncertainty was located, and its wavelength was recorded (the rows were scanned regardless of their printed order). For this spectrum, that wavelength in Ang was 5375.0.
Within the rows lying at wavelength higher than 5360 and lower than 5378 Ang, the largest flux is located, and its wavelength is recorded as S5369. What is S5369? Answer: 5367.0 Ang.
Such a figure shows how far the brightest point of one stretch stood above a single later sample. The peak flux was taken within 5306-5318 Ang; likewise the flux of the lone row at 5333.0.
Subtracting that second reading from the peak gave 2.8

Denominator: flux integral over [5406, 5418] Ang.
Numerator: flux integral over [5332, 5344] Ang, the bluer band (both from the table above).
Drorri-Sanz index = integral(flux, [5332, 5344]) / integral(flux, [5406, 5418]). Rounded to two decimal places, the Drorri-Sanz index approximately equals 1.06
